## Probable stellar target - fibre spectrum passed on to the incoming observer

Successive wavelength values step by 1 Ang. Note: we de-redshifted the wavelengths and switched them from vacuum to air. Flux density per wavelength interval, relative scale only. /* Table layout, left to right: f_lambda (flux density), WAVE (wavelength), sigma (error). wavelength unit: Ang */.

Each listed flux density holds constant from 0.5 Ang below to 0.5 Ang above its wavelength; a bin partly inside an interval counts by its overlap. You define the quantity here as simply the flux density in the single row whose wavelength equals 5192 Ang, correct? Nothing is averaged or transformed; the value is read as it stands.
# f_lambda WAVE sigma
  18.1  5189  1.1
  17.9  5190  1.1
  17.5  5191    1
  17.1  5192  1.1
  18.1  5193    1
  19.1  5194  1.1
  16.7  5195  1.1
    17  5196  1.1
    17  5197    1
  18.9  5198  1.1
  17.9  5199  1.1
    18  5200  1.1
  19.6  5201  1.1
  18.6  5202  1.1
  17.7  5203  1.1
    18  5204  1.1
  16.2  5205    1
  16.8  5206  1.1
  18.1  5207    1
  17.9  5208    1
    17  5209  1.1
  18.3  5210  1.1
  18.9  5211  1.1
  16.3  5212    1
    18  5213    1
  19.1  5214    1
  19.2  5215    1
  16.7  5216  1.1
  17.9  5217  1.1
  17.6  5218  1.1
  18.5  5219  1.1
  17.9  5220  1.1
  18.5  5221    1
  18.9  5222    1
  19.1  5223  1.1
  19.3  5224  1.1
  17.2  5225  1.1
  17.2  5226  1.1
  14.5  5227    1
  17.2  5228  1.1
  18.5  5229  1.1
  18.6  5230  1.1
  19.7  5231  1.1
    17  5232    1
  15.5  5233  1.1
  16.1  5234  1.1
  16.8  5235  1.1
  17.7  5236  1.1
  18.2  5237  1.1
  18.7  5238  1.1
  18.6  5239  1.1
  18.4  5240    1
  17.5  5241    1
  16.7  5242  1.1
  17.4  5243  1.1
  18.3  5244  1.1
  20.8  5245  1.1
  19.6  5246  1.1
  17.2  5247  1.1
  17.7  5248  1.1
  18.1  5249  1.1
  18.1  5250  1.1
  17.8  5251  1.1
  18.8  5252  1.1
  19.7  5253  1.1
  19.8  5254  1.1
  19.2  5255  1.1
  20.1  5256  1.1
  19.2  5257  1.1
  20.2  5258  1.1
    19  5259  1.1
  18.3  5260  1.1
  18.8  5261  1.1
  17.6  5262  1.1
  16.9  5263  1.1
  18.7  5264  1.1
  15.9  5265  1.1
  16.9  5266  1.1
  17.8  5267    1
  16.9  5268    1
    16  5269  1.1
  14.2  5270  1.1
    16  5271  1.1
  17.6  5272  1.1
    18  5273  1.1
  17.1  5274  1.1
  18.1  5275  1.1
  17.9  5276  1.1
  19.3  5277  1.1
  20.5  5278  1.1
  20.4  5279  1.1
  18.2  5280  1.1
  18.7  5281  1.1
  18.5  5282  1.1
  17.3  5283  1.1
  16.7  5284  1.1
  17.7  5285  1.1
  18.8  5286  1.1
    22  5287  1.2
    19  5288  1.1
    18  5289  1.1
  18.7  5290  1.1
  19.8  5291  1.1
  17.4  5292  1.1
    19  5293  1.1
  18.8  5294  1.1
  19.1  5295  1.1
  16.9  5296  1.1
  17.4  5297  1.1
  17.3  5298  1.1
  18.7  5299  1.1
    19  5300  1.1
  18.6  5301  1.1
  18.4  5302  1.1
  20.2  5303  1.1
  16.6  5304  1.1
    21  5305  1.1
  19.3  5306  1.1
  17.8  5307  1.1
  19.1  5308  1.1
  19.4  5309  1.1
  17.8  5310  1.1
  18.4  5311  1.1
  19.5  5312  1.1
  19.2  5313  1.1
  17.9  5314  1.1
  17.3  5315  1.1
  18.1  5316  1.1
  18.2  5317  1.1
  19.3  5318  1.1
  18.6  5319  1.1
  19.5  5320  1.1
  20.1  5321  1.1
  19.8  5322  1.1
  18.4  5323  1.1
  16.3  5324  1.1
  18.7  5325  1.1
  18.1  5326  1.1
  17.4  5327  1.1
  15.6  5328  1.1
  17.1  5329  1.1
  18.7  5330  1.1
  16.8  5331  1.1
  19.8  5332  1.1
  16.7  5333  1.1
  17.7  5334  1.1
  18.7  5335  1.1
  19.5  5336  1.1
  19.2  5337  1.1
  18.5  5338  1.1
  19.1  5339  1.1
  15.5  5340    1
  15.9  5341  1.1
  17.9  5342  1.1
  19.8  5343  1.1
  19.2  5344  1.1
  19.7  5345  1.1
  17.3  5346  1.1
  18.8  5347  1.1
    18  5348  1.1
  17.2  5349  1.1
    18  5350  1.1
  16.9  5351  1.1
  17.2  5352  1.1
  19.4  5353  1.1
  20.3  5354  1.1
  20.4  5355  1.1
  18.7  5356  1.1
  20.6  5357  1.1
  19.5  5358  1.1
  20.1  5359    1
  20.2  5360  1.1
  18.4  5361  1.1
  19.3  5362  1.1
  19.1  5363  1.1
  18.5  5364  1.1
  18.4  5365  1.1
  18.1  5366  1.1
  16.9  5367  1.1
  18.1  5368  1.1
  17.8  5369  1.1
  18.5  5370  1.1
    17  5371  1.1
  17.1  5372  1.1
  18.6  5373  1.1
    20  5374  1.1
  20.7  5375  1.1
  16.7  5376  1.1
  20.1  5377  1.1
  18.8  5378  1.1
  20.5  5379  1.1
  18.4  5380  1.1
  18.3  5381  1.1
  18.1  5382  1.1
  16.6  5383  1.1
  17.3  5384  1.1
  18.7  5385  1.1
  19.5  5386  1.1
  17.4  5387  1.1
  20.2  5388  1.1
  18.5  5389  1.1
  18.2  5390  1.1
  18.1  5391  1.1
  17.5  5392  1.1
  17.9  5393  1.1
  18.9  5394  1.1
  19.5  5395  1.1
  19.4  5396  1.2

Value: 17.1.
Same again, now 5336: 19.5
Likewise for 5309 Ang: 19.4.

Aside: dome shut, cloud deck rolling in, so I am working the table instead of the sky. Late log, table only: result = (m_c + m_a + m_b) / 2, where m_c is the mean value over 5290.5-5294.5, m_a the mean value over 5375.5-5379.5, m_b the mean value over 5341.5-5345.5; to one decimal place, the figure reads 28.5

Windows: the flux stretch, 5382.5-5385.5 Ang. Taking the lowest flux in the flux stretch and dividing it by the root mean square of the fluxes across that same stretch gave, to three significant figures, 0.946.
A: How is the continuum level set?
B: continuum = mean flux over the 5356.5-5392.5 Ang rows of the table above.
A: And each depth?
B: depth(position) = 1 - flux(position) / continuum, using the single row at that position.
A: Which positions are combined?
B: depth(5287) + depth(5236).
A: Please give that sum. -0.13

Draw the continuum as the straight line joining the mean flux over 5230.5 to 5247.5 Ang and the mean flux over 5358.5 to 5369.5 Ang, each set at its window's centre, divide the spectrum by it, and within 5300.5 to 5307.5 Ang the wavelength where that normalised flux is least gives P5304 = 5304 Ang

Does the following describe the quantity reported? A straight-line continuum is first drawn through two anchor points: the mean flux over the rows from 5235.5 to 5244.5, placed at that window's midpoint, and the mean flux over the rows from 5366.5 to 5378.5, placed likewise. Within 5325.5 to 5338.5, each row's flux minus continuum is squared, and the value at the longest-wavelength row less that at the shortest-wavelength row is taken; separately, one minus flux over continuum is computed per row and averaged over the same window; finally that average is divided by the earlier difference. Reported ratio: 0.275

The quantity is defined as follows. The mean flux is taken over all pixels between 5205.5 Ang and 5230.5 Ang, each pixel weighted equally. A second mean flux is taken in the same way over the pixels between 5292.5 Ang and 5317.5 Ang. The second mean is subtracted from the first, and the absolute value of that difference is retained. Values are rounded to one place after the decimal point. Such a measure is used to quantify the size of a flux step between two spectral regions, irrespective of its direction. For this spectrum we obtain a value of 0.6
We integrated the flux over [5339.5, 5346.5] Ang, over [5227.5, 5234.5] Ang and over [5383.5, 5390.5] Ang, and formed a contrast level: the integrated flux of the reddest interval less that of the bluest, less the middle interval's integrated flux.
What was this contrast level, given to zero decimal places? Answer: -118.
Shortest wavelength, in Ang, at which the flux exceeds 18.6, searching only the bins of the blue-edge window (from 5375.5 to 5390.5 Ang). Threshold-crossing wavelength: 5377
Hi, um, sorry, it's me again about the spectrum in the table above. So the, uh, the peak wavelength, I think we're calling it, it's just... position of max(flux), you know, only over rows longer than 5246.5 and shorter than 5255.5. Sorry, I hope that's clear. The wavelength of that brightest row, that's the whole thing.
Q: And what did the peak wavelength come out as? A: 5254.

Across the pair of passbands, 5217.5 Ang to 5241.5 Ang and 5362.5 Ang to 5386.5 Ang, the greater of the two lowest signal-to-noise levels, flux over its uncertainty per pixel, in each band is 15.1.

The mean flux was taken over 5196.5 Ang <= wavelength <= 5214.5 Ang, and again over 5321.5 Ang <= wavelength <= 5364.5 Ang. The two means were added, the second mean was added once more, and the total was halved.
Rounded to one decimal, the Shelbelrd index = 27.4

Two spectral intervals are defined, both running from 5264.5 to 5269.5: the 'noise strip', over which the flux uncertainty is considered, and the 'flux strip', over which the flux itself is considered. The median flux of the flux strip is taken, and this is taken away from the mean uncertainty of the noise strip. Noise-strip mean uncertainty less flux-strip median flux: -15.84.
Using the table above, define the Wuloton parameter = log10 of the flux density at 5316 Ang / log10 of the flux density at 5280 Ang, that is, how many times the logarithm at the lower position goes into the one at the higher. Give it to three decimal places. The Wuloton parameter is 0.998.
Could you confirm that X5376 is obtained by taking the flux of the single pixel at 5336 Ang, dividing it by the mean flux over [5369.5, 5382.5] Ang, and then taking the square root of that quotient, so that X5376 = 1.02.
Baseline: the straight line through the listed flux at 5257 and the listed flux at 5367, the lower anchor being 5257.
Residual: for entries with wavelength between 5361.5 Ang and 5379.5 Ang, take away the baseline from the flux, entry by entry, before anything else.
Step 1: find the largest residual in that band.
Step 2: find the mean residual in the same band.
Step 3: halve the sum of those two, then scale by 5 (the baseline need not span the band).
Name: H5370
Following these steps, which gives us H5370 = 14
